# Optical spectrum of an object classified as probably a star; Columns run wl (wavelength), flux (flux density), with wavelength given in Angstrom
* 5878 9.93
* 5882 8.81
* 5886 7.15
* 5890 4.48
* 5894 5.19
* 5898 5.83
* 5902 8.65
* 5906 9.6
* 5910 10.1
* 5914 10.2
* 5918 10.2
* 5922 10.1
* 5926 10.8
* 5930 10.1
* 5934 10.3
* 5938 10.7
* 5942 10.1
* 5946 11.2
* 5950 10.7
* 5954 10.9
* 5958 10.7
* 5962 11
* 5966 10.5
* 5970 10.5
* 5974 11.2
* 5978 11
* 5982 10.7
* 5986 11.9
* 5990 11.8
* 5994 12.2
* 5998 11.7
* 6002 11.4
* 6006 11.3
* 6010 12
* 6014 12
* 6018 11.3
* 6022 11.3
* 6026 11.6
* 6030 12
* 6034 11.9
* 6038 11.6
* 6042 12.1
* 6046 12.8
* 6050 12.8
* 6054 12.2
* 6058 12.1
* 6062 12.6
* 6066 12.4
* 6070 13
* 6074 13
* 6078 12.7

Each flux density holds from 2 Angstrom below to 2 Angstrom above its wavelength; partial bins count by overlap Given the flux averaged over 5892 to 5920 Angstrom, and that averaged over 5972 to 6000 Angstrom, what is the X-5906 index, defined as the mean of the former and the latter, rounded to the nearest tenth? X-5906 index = 10.0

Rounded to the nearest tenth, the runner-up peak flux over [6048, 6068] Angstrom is 12.6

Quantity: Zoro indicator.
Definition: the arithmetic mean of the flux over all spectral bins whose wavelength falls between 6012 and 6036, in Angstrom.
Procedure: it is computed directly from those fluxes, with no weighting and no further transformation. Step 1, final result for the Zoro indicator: 11.7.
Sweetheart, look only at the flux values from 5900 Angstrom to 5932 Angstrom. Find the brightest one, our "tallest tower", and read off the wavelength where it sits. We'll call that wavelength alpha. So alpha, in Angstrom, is 5926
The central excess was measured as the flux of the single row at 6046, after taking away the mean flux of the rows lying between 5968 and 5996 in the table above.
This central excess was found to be 1.5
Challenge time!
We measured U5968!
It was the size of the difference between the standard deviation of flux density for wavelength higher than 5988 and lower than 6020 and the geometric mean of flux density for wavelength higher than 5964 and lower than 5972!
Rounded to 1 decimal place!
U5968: 10.2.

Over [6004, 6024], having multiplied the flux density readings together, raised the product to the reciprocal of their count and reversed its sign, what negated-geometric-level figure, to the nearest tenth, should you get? -11.6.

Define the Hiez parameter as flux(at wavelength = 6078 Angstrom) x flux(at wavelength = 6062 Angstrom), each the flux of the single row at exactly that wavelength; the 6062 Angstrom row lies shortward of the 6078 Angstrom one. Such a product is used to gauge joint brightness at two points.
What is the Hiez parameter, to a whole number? 160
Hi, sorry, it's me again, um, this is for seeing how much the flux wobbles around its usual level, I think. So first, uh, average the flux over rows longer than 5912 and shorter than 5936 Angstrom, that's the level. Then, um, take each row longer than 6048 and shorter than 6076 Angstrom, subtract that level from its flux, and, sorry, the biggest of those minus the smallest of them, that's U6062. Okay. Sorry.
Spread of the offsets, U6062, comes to 0.90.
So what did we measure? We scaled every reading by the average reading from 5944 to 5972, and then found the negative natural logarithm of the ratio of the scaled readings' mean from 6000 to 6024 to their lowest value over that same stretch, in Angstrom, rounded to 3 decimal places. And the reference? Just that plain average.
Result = -0.022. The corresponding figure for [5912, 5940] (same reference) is -0.024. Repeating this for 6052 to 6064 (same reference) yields -0.016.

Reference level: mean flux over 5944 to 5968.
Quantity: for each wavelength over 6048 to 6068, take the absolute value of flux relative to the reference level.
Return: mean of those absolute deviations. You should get 1.6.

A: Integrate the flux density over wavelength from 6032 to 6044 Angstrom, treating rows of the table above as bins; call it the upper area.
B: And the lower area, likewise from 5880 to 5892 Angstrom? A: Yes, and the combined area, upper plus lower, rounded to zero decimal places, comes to 224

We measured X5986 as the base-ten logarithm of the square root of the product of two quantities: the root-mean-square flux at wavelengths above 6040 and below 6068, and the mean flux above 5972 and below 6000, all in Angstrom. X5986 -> 1.08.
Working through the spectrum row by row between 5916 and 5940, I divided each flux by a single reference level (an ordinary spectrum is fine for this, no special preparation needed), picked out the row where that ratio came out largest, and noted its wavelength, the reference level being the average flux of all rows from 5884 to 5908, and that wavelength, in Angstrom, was 5926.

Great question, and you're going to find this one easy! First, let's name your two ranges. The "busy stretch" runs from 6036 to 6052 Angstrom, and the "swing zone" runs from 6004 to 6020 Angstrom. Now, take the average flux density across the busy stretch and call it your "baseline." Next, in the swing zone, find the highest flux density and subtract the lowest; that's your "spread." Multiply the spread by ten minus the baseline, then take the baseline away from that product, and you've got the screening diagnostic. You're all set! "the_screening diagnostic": -14.0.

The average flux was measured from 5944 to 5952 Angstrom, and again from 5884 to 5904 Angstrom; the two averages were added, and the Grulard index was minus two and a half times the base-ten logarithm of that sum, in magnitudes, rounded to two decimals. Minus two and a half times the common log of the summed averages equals -3.09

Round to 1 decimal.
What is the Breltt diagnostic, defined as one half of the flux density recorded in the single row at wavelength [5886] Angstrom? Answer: 3.6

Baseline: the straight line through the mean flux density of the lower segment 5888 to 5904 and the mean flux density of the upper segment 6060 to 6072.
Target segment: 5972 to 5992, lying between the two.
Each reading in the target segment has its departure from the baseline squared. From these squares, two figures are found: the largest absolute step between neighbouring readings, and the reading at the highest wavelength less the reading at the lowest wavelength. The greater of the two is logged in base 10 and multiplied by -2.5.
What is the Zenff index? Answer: -1.5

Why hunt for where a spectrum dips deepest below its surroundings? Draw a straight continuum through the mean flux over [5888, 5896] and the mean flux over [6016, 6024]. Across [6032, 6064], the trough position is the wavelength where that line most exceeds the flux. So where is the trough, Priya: 6058 Angstrom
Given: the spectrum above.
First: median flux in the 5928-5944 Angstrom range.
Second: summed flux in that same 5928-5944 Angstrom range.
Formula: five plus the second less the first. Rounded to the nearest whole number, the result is 36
